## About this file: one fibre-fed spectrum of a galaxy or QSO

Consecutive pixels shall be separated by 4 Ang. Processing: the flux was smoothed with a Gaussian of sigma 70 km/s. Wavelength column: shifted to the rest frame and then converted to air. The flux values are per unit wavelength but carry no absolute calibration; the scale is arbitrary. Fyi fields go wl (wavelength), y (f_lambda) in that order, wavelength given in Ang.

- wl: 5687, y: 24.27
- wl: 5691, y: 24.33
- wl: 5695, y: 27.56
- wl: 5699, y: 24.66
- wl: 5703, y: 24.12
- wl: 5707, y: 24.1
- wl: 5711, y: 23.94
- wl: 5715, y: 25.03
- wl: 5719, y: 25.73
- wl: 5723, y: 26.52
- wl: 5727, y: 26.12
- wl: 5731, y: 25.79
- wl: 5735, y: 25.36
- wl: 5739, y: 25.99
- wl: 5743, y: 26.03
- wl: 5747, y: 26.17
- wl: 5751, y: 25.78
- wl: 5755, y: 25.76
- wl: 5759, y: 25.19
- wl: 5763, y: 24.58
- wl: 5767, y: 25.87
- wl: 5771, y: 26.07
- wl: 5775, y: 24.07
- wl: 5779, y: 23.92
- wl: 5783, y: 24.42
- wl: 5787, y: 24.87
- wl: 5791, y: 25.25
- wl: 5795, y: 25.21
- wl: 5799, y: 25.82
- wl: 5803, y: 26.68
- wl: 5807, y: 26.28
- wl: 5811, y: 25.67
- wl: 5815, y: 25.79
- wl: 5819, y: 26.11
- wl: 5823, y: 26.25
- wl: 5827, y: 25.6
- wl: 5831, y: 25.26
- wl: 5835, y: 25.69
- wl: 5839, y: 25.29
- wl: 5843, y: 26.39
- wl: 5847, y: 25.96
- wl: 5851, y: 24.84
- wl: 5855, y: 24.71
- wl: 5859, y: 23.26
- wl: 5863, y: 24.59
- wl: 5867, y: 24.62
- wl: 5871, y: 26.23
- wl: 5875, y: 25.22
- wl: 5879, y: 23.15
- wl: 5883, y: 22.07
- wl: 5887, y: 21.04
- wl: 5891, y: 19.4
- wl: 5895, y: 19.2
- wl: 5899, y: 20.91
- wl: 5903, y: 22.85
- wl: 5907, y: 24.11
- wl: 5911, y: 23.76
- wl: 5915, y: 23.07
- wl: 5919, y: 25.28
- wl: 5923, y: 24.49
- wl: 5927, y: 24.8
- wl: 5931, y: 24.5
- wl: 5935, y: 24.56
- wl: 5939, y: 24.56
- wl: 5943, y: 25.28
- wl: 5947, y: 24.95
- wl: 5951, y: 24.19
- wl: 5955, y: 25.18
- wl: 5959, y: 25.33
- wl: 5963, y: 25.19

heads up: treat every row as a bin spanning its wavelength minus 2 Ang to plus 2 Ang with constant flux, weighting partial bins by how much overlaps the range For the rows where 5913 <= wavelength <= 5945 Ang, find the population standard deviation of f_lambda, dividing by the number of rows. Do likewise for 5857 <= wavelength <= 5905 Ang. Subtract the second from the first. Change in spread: -1.5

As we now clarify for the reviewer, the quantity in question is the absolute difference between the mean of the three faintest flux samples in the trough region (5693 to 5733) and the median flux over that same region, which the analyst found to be 1.3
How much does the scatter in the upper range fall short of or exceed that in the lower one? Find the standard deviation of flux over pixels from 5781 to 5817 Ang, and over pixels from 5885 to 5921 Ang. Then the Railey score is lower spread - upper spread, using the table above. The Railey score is -1.4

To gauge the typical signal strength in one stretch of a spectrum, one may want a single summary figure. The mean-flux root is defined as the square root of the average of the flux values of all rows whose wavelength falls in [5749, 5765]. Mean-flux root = 5.03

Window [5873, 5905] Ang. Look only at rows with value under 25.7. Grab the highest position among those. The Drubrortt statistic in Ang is 5903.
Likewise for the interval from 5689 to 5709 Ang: 5707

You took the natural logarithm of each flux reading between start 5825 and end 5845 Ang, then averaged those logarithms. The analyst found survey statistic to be 3.24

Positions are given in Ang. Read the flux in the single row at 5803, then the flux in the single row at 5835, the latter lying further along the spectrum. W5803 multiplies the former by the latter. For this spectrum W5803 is 685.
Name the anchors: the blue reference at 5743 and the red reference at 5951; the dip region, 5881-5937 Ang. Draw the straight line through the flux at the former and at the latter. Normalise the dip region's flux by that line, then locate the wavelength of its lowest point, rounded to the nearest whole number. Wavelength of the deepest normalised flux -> 5895 Ang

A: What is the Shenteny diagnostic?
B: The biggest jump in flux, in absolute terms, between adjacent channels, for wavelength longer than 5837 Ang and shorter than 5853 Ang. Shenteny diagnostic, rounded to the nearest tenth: 1.1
